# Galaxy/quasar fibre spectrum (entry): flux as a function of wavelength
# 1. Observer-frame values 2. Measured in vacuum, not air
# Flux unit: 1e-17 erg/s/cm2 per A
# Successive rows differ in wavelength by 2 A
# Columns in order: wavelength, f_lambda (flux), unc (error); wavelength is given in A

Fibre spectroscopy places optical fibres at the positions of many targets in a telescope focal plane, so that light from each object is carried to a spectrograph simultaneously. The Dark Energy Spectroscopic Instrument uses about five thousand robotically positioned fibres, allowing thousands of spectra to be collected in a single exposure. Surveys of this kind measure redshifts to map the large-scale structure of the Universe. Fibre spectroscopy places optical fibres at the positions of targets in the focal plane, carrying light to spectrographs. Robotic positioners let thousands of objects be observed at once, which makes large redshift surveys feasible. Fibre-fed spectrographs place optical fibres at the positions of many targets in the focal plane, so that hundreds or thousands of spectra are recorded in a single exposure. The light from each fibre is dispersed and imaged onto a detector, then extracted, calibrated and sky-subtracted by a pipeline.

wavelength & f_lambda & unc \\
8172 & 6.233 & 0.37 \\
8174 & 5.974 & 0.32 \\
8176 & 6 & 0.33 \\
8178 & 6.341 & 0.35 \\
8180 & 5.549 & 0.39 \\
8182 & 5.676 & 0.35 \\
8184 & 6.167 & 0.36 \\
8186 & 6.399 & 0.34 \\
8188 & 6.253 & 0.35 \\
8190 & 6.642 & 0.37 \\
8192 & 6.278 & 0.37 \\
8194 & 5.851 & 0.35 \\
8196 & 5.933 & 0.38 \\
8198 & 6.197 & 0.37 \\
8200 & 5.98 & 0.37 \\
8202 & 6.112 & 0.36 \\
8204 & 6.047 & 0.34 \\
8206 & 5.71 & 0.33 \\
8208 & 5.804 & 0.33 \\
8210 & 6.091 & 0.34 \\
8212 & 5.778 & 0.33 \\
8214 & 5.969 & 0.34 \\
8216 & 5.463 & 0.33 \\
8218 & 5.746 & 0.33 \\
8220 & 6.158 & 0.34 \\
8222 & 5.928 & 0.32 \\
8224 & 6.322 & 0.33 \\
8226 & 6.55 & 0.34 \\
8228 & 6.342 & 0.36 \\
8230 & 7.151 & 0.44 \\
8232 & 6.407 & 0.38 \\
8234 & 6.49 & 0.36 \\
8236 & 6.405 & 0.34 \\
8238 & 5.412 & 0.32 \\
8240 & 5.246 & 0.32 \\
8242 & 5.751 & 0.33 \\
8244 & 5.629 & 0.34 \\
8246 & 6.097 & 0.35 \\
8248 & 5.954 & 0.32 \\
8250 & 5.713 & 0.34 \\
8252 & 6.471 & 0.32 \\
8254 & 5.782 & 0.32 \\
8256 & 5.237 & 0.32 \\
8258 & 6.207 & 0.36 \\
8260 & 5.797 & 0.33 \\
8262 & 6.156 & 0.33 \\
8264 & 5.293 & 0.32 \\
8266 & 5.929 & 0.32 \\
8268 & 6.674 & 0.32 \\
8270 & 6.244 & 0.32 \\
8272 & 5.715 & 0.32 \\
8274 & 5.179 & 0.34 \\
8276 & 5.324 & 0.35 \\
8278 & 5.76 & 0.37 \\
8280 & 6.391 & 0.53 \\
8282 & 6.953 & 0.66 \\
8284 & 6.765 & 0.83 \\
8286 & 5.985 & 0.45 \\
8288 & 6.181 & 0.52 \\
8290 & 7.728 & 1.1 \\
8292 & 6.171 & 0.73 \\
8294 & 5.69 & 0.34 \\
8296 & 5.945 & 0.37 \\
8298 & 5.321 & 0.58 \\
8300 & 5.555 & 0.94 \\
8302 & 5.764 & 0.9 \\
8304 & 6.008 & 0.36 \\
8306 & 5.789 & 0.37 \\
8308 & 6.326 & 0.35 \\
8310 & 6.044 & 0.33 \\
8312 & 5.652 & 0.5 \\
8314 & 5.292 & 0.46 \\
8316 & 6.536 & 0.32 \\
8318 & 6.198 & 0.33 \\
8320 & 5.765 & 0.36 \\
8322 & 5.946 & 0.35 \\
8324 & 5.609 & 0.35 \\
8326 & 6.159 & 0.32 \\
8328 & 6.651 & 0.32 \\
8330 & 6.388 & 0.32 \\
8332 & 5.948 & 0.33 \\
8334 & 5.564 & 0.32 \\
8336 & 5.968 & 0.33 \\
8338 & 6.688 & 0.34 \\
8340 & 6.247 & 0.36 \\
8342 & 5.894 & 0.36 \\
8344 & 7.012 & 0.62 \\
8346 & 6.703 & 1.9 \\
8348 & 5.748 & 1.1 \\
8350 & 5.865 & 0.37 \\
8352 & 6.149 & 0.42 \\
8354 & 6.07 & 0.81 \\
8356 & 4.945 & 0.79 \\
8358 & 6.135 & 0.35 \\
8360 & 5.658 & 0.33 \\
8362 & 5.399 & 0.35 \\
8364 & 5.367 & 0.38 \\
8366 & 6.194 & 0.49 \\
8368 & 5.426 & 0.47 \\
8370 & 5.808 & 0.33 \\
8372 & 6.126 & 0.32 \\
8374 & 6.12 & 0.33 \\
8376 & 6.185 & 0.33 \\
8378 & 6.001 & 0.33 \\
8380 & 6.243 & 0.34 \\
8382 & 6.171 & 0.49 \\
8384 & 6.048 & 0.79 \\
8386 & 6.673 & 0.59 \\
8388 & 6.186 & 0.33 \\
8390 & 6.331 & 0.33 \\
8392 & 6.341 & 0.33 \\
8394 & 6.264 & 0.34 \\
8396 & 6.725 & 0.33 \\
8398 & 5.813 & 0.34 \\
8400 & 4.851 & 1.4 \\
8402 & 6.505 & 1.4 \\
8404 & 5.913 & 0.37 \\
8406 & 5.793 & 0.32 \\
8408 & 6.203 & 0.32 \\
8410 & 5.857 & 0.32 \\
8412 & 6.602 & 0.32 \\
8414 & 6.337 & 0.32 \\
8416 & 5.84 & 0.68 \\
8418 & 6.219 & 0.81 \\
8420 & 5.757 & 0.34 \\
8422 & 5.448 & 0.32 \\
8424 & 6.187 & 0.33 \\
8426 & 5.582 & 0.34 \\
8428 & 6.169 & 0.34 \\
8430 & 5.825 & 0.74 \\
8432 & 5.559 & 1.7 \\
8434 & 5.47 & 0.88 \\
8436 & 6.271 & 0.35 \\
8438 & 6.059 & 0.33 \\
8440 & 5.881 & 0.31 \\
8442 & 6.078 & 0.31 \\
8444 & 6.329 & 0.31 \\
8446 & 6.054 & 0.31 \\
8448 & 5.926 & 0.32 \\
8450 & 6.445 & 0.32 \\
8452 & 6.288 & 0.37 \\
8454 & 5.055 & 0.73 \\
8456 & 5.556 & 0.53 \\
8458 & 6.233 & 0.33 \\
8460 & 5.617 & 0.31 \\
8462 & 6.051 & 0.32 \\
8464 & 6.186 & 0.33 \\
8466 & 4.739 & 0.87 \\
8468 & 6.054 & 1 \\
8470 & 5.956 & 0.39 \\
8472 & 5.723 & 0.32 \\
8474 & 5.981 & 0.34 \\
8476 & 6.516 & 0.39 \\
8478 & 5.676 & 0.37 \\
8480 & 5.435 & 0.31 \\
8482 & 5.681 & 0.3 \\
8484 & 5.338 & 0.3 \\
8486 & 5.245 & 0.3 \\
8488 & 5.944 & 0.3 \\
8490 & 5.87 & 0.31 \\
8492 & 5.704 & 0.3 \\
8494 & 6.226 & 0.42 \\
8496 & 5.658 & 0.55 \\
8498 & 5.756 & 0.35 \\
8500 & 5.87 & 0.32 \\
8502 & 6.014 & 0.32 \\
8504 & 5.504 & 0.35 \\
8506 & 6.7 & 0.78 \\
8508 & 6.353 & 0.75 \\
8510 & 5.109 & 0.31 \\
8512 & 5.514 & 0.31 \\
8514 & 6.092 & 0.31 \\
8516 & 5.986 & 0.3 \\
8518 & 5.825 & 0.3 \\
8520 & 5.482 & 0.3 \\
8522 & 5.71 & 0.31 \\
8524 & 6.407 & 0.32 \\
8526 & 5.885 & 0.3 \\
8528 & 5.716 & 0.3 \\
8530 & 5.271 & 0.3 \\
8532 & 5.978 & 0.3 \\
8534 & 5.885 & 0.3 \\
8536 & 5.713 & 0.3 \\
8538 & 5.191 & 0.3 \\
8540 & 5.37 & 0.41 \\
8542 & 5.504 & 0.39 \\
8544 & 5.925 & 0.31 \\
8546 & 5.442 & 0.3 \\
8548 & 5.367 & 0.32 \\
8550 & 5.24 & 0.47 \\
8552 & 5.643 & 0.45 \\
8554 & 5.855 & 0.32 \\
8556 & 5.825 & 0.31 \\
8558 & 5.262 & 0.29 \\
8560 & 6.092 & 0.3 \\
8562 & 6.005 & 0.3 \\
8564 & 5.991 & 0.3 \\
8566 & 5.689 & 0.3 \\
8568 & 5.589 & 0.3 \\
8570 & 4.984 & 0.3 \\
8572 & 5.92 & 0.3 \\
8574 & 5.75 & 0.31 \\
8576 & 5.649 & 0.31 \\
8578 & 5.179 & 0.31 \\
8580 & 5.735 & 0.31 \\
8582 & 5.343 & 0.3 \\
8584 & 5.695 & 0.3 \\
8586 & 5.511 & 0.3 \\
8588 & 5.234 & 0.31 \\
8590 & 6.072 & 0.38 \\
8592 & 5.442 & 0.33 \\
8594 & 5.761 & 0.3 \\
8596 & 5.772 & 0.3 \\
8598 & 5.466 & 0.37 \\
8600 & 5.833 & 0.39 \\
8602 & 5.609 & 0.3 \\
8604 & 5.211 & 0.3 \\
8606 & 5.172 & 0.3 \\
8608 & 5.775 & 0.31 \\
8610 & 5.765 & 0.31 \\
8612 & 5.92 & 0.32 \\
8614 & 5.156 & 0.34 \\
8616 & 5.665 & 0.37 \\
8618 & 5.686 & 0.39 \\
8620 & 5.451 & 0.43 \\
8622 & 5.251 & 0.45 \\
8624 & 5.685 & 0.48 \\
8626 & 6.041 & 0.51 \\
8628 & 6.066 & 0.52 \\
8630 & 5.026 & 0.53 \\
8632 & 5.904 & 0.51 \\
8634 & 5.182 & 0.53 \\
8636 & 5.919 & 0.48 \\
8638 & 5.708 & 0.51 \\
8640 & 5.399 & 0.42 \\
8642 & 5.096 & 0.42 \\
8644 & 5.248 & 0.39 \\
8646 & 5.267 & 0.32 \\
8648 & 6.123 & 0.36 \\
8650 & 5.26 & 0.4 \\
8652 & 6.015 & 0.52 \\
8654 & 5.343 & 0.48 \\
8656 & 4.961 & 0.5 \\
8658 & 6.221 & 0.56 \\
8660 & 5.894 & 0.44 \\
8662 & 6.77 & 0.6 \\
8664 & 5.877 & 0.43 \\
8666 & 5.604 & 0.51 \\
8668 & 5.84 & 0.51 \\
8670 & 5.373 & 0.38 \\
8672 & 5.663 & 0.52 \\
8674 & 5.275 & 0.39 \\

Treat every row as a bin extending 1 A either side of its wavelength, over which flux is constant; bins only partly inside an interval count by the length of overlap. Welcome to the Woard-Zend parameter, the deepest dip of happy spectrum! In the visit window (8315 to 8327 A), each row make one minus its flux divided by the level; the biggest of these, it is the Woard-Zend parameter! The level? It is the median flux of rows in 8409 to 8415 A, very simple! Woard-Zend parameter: 0.11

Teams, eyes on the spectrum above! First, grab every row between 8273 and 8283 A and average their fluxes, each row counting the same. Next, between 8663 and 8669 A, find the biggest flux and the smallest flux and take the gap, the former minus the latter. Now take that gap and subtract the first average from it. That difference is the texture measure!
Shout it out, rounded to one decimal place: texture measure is -5.6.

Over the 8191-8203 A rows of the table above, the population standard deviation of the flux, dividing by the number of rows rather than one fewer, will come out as 0.15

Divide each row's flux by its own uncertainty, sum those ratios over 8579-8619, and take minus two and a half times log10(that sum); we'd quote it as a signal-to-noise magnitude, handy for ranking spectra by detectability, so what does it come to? -6.35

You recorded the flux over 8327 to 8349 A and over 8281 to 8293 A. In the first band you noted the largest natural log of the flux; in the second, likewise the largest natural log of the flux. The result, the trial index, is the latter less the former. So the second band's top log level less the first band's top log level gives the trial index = 0.10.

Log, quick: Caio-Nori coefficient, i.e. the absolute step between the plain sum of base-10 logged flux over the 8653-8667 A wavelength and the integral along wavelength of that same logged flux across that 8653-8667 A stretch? 5.3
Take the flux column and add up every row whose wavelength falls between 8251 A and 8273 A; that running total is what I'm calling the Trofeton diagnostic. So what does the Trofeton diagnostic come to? 66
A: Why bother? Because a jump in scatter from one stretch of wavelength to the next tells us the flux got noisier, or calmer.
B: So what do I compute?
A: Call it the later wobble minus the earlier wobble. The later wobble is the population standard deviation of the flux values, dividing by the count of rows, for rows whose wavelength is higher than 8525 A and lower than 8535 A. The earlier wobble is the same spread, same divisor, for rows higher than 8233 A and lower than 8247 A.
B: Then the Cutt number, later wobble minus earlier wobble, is -0.19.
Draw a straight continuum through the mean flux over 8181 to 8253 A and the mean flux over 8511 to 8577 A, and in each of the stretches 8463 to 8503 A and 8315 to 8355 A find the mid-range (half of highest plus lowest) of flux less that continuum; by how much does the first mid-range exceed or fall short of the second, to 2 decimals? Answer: -0.51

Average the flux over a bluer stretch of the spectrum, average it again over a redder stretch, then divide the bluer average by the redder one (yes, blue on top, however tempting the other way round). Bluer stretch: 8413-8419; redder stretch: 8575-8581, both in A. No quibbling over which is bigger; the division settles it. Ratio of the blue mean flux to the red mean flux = 1.11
